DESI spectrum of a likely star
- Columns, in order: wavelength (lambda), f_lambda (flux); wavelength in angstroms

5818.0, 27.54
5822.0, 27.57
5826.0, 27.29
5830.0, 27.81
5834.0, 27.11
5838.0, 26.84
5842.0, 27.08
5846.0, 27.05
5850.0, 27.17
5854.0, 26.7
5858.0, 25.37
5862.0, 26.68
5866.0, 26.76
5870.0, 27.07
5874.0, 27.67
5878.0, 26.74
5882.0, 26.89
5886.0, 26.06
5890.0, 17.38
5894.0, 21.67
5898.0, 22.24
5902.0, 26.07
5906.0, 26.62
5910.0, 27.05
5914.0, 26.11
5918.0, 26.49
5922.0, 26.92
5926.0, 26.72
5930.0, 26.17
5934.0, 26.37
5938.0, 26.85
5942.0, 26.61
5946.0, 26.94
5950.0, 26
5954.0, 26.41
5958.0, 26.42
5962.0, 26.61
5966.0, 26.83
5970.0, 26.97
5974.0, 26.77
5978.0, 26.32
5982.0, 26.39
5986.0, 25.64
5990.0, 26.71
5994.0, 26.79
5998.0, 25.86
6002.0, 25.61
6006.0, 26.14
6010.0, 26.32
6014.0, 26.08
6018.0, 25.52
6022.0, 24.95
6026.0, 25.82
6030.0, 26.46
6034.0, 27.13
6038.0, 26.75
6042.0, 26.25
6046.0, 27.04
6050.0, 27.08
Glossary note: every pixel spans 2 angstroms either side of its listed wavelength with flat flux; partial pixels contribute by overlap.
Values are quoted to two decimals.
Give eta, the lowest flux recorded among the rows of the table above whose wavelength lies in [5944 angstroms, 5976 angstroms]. 26.00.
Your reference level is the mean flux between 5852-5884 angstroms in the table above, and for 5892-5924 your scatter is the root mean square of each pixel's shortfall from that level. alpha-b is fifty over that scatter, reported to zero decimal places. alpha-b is 21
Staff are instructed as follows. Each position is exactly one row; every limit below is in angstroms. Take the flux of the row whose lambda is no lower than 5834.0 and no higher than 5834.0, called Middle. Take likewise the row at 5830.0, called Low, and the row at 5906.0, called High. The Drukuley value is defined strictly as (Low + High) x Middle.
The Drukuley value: 1476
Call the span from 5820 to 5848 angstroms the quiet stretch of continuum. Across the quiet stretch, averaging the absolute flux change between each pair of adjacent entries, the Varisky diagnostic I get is 0.34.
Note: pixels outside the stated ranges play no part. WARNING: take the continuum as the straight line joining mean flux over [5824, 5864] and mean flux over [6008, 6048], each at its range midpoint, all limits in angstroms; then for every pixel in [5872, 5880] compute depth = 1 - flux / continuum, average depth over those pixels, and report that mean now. -0.015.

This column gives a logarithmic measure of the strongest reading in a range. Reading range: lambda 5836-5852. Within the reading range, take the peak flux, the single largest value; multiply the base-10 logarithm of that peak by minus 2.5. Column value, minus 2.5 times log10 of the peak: -3.59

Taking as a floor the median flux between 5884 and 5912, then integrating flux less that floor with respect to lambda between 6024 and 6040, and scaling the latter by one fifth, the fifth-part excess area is 1.5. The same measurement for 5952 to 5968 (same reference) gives 1.6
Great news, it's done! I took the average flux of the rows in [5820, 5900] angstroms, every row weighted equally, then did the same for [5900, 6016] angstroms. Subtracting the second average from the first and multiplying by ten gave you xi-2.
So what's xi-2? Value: -5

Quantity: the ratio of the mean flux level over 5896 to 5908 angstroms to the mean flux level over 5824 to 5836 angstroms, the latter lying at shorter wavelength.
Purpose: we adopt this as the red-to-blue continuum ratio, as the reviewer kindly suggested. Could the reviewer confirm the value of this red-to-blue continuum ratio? 0.91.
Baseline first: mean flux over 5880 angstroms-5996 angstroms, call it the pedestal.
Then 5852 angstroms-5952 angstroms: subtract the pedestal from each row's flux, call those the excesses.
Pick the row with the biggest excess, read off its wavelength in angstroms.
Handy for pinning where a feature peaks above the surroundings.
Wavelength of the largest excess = 5874.0 angstroms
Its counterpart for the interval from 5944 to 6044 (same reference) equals 6034.0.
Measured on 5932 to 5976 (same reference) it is 5970.0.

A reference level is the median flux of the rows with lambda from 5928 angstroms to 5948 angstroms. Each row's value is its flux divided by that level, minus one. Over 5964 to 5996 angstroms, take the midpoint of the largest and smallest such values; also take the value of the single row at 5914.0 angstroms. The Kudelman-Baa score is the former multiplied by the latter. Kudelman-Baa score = 0.0002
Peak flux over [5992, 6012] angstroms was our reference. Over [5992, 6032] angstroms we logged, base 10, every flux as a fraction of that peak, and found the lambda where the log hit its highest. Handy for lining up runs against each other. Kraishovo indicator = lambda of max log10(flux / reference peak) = 5994.0 angstroms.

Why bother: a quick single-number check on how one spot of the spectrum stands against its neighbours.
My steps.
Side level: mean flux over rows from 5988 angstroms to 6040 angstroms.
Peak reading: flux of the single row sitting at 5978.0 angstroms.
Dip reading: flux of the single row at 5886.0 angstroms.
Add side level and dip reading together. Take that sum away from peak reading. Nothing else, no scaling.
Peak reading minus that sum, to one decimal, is -25.9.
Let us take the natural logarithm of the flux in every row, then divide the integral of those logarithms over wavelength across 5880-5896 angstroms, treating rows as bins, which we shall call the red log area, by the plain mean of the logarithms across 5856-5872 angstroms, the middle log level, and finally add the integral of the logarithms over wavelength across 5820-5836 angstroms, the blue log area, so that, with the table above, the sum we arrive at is 68.24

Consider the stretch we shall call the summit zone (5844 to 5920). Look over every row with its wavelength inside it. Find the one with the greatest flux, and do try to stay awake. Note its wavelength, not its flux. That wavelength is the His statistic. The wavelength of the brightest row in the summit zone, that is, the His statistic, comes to 5874.0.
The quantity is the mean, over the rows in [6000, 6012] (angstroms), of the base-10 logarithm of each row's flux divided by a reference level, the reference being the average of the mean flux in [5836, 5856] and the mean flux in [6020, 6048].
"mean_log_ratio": -0.010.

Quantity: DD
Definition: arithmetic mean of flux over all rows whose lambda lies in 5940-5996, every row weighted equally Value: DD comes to 26.5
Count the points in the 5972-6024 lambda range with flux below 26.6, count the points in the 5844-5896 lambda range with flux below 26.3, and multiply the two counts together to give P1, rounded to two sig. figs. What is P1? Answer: 40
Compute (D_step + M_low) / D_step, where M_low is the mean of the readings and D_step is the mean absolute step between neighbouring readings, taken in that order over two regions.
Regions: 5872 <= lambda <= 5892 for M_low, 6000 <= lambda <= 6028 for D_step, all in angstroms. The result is 52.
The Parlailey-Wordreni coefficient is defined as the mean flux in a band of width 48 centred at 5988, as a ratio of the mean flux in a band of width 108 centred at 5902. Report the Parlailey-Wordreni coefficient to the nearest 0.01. 1.02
